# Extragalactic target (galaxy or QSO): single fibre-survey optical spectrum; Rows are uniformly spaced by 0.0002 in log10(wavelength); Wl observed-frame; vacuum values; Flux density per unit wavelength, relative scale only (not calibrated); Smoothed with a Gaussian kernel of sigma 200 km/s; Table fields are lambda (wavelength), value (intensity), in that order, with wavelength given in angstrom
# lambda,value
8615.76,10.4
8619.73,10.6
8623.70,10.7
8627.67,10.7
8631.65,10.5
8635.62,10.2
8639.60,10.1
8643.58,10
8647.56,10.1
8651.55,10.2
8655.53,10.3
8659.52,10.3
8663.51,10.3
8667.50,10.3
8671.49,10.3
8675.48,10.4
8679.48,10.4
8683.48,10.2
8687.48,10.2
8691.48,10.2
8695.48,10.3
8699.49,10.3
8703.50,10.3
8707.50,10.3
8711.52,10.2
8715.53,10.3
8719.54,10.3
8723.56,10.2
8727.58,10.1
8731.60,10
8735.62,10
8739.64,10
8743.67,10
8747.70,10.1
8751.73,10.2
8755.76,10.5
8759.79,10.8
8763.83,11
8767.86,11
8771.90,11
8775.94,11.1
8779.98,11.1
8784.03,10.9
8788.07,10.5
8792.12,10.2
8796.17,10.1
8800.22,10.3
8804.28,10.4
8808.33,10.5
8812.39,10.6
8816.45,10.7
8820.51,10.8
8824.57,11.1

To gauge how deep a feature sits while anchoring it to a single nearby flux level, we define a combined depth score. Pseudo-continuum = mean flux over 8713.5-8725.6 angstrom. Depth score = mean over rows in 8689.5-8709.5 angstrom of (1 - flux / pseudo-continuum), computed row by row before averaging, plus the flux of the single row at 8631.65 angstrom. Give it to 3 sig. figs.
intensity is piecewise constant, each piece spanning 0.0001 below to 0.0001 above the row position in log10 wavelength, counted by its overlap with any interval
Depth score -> 10.5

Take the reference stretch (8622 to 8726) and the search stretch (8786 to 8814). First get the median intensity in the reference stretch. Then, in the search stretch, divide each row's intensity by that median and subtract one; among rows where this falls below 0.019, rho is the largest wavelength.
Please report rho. 8804.28 angstrom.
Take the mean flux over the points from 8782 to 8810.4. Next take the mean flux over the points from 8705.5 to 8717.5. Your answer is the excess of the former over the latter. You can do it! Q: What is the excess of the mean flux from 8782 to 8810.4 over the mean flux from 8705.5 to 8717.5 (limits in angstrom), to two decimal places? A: 0.15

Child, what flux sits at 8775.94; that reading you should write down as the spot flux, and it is 11.1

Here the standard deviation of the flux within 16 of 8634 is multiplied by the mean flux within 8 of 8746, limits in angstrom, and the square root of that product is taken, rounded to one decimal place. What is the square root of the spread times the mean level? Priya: 1.7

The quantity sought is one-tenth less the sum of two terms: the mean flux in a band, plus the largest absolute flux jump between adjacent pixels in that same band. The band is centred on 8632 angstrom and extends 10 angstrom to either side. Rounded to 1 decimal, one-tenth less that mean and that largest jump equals -10.6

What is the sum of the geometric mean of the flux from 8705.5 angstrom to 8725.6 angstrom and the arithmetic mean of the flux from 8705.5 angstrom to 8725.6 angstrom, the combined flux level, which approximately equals 20.5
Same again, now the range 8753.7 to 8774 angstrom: 21.7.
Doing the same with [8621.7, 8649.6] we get 20.7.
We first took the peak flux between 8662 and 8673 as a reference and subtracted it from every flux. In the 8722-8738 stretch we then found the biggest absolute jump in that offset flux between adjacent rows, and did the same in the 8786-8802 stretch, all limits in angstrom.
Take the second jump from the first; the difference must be -0.20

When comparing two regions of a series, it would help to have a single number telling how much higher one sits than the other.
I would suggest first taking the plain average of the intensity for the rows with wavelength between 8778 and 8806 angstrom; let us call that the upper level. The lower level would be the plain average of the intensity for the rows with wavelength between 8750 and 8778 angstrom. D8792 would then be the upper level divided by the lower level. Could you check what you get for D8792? 0.97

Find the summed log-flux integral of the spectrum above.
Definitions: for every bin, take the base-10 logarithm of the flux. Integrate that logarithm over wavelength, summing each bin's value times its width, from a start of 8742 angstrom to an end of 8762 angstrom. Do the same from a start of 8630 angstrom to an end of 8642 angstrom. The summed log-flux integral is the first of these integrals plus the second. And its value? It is 32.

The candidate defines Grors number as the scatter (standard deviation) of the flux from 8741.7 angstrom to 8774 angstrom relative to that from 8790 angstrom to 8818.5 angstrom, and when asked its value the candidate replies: 2.0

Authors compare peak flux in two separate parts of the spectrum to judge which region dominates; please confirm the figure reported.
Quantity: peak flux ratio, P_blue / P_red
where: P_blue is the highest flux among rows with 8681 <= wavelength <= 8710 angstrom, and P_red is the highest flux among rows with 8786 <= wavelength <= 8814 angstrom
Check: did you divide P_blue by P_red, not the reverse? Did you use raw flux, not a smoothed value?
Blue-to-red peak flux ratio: 0.97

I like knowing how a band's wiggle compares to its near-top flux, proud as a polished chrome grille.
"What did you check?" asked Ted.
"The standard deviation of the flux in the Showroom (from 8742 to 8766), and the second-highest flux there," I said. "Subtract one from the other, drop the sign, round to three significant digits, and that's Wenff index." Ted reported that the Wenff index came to 10.4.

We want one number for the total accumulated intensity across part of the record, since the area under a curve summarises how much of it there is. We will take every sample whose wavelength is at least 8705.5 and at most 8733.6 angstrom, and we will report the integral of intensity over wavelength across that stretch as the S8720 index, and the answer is 287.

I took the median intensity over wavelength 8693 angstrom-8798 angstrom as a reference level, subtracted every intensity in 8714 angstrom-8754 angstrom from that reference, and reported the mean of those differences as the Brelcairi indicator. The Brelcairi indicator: 0.18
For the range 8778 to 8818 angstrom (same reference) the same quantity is -0.23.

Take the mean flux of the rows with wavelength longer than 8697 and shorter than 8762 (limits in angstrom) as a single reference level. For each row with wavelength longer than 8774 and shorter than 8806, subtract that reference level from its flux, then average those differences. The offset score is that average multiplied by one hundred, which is 35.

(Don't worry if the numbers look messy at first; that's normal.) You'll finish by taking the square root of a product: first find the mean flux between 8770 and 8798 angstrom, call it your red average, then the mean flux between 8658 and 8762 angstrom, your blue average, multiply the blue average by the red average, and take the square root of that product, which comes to 10.47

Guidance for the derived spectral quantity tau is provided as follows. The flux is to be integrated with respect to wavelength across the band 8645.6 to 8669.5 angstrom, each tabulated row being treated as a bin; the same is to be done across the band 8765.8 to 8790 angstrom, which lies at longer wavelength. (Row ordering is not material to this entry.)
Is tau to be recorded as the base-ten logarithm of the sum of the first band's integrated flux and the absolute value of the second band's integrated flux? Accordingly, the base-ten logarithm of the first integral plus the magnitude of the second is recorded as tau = 2.71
